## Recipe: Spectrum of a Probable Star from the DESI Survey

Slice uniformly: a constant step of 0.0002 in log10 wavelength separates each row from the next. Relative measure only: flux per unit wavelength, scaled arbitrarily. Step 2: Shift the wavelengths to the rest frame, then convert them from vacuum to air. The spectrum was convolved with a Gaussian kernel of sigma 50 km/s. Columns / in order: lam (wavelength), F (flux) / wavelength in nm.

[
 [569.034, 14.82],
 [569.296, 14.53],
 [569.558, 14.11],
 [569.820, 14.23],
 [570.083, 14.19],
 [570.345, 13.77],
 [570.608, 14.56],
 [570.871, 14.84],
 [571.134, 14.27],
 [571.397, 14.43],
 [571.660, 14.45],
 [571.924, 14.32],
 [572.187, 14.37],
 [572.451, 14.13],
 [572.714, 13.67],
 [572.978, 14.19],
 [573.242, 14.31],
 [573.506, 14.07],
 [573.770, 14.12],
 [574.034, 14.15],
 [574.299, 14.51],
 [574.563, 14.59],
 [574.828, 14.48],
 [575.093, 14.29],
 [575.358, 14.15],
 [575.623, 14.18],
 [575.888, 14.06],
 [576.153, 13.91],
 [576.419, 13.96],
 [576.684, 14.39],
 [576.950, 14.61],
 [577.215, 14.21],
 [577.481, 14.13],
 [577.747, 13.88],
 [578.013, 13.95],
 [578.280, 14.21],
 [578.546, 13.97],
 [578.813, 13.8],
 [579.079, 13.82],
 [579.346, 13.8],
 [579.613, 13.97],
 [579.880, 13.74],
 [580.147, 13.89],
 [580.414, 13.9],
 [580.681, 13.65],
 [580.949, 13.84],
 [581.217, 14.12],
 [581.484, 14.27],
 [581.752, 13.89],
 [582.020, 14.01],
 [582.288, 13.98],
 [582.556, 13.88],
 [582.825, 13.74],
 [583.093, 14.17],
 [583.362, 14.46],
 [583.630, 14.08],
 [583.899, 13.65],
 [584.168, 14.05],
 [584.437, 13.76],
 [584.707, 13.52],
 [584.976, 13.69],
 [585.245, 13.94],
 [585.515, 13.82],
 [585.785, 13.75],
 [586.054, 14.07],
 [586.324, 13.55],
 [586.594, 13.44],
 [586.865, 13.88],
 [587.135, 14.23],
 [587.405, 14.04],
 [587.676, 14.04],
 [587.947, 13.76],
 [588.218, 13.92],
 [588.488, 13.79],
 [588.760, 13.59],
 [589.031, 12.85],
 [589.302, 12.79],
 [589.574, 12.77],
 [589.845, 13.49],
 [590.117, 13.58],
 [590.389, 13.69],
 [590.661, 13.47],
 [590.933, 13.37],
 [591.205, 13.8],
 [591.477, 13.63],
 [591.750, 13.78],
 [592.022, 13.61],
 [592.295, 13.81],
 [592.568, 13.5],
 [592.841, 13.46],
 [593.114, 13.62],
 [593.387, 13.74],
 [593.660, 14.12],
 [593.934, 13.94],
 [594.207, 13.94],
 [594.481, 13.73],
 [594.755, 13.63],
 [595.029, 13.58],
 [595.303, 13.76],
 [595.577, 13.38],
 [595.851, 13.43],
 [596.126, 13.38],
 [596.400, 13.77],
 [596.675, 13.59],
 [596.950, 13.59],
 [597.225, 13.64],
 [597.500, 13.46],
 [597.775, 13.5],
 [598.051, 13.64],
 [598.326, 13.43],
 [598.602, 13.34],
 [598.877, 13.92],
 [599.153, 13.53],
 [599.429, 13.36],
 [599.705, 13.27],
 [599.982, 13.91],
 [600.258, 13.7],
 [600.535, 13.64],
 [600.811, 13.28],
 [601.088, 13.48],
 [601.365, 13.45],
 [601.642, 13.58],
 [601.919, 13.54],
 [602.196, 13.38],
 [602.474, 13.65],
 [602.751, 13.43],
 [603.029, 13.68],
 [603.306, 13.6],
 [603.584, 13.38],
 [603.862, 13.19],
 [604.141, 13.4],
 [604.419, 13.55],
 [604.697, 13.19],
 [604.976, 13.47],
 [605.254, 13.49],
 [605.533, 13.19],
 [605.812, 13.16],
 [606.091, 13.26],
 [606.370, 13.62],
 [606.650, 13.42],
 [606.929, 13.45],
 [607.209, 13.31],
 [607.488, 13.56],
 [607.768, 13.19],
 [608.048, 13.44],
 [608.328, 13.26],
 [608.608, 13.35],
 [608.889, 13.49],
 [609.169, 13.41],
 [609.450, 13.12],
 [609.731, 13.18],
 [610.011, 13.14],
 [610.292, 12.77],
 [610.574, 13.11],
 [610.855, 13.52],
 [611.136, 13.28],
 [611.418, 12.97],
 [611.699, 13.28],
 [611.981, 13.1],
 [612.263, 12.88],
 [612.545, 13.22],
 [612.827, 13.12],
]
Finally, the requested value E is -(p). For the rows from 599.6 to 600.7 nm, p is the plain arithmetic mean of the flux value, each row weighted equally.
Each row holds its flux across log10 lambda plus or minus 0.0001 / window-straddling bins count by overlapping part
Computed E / -13.6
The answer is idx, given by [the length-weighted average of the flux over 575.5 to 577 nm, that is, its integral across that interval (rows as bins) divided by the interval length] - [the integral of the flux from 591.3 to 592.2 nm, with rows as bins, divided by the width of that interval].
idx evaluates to 0.5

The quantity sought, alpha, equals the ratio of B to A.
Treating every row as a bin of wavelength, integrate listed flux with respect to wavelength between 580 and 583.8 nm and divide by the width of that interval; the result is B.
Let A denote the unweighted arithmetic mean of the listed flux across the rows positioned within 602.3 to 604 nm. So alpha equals 1.04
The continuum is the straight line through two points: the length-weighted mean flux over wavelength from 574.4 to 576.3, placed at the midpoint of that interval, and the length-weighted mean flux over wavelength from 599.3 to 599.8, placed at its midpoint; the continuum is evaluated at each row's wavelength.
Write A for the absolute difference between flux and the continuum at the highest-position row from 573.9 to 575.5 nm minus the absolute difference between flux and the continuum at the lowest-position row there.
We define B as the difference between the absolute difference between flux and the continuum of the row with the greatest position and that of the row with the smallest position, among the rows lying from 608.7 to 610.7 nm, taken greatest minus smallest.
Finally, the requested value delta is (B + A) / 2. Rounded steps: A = -0.05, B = -0.3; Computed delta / -0.2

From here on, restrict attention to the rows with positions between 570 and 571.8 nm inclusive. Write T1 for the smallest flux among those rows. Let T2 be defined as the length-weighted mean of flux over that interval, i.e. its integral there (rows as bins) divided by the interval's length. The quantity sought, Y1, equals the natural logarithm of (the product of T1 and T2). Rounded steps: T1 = 13.77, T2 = 14.36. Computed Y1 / 5.29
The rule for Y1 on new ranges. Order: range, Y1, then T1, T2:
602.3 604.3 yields 5.18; 13.19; 13.47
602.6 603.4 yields 5.21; 13.43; 13.59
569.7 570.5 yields 5.27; 13.77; 14.07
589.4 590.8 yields 5.14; 12.77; 13.38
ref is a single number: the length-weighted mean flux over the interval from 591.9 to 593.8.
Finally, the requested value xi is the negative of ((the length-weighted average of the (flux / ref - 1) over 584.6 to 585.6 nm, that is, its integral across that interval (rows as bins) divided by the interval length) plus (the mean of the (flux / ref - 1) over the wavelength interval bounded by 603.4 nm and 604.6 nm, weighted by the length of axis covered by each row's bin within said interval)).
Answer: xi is 0.019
